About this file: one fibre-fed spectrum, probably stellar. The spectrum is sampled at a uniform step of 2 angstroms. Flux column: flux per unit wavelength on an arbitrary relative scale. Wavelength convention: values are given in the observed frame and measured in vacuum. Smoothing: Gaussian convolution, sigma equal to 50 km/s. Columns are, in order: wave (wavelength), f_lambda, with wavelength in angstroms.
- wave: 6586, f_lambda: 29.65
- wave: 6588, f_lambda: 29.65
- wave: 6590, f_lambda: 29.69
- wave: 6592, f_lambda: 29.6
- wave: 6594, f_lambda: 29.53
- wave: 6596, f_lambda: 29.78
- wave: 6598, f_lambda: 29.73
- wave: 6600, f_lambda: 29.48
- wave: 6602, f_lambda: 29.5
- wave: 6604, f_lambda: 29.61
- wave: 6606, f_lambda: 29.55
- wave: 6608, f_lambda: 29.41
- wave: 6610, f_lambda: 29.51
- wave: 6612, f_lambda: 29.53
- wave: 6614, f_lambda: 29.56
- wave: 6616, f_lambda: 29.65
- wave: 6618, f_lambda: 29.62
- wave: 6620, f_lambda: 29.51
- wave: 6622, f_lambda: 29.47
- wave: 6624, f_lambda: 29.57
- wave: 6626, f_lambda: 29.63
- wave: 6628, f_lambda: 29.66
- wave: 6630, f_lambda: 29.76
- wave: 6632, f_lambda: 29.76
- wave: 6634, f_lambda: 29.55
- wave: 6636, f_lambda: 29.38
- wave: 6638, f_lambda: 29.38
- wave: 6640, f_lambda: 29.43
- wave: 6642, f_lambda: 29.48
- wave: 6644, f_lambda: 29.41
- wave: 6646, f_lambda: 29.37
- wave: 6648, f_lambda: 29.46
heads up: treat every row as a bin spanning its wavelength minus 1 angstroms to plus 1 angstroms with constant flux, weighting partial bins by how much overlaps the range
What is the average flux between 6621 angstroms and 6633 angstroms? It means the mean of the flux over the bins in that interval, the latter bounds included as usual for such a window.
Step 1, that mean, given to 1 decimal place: 29.6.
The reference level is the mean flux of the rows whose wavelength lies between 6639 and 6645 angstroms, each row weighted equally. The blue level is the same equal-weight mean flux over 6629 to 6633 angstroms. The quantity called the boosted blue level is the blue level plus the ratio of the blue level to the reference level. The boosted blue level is 30.8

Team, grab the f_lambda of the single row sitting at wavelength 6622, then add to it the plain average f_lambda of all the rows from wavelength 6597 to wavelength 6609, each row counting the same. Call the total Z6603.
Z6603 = 59.0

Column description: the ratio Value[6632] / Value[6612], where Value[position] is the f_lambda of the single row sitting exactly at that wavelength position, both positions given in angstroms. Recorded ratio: 1.01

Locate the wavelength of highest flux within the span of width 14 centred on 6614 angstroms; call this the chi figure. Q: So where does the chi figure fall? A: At 6616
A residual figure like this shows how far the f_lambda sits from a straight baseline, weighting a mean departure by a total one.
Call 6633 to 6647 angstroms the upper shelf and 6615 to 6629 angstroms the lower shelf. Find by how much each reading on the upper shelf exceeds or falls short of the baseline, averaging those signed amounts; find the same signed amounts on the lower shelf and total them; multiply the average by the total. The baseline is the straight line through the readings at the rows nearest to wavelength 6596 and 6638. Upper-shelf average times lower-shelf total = 0.026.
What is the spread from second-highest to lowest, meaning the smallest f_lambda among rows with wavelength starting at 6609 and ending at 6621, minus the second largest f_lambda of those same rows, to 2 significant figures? -0.11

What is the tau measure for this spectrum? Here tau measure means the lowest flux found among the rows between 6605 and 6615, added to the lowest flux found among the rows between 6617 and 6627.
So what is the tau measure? 58.9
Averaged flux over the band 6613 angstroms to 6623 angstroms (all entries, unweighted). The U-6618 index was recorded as 29.6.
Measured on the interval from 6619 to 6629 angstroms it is 29.6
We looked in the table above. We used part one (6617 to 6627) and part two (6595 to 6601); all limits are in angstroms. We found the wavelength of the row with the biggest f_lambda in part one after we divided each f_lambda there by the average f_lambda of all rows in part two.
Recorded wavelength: 6626 angstroms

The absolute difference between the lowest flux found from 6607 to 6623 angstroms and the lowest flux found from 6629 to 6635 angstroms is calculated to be 0.14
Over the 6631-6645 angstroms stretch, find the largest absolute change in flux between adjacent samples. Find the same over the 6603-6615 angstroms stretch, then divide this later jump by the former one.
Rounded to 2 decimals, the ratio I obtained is 0.67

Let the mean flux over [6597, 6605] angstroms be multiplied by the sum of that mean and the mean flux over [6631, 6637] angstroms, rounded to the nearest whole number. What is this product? 1749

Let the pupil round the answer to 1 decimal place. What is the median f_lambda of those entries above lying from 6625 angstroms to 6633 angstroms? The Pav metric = 29.7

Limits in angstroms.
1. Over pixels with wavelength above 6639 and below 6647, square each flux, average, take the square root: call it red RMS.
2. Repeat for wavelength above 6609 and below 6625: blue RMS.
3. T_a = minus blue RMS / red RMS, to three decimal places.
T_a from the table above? -1.004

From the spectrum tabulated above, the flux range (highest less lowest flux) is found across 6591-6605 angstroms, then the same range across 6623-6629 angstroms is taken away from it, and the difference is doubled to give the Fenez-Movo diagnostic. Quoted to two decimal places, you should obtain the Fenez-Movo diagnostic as 0.42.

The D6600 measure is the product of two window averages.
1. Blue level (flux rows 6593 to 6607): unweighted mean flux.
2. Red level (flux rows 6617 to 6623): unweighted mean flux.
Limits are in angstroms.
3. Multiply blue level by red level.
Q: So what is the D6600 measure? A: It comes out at 874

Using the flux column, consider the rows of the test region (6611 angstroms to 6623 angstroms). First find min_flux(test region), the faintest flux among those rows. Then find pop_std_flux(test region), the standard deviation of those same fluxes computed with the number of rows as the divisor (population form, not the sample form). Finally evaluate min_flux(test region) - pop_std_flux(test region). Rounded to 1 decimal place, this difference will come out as 29.4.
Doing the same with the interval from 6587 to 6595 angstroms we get 29.5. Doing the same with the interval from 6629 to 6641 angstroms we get 29.2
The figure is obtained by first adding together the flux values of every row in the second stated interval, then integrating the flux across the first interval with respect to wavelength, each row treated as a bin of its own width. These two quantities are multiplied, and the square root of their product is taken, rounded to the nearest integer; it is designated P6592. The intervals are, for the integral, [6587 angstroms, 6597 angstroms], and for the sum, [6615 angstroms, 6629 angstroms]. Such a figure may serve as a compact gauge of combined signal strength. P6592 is 248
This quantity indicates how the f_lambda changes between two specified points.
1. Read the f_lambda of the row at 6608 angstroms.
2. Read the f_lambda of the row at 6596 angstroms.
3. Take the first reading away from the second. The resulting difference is 0.37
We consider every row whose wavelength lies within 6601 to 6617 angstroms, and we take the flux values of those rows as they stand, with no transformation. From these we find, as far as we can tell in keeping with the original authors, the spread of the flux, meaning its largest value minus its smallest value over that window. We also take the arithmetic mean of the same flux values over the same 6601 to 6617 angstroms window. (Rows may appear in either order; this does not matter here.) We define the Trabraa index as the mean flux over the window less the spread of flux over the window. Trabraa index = 29.3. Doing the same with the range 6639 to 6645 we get 29.4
